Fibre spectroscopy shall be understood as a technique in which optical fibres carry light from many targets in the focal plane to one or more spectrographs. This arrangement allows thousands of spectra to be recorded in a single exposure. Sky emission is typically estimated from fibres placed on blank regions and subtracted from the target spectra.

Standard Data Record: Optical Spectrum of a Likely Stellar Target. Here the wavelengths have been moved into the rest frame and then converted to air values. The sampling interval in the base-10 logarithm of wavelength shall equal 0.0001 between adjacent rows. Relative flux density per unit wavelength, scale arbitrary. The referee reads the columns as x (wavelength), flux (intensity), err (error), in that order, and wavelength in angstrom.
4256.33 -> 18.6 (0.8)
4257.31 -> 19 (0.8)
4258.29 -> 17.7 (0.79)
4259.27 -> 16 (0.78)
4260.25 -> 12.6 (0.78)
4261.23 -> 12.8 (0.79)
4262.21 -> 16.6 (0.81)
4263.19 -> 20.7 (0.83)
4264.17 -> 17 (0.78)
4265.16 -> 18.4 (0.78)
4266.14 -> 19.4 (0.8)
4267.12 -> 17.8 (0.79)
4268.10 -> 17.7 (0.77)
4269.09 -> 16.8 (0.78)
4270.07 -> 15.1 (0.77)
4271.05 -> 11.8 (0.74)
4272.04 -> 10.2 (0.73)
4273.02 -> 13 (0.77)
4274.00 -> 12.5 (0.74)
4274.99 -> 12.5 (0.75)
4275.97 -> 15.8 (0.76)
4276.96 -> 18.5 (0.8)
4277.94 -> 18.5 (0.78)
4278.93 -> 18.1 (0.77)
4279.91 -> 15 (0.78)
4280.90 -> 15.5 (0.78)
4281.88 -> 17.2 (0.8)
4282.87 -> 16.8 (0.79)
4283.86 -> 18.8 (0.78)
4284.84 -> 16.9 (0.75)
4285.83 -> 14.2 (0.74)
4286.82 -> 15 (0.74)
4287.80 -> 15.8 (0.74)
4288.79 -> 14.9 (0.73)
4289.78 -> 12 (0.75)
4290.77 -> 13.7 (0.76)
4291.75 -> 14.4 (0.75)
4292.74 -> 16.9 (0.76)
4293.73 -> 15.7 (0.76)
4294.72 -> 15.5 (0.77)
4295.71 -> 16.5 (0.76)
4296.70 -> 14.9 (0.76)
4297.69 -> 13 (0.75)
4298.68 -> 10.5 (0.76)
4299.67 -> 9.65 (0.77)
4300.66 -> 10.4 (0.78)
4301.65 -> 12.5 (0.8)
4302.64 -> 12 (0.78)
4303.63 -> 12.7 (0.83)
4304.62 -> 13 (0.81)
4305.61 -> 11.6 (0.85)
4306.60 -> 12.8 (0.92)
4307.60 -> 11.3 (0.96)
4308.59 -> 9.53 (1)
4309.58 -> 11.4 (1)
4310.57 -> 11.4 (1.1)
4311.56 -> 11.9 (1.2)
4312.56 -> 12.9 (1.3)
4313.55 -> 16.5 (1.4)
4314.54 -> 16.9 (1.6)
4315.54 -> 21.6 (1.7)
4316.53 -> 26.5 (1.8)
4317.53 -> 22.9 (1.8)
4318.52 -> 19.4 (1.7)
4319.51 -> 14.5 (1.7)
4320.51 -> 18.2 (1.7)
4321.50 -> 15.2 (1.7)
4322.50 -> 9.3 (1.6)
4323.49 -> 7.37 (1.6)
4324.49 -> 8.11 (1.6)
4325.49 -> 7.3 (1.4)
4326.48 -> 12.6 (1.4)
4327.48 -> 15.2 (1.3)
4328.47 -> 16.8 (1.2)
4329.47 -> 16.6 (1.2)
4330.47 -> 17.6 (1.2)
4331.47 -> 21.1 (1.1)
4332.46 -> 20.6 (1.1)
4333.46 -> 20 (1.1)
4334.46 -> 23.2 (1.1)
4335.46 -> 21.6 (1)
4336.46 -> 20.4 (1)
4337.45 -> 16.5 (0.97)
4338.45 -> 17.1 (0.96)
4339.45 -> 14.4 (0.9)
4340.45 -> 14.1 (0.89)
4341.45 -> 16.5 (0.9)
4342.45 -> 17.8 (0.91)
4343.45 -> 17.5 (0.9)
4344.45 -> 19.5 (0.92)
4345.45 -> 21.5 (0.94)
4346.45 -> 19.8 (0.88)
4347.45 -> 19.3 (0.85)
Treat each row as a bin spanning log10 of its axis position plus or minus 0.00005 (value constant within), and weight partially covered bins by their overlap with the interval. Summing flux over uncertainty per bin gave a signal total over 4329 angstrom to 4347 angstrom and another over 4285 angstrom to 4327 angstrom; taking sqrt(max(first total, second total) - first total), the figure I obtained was 16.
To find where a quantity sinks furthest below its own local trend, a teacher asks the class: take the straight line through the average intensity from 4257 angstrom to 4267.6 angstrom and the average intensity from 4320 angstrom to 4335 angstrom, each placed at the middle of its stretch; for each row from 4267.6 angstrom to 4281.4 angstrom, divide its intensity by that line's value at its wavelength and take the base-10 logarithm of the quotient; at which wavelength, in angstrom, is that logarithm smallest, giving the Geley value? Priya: 4272.04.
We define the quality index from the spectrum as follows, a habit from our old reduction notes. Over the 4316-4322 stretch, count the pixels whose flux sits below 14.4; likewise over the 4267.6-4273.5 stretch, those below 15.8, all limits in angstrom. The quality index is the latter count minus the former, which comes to 4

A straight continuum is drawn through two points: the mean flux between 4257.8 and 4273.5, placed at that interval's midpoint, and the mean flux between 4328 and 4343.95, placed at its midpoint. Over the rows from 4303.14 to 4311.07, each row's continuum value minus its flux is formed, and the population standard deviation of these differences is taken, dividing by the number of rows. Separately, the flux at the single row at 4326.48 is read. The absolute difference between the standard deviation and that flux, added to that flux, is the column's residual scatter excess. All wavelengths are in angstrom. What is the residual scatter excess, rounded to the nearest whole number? 24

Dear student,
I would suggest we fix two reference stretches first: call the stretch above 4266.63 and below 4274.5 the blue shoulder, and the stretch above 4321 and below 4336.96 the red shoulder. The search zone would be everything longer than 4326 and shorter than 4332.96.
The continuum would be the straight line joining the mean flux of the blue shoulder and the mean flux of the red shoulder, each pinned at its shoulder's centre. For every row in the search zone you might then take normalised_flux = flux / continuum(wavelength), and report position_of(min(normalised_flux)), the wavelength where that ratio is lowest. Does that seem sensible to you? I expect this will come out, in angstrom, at 4326.48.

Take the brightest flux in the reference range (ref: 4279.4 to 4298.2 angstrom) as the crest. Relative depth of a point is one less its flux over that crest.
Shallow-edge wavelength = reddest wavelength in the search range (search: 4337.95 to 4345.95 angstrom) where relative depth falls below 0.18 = 4345.45 angstrom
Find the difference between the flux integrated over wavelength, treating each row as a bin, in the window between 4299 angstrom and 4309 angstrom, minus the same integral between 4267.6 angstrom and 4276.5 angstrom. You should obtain -9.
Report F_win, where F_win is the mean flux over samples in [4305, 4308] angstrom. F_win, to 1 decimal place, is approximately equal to 11.9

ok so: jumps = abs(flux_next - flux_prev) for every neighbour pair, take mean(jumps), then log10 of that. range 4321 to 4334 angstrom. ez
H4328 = 0.31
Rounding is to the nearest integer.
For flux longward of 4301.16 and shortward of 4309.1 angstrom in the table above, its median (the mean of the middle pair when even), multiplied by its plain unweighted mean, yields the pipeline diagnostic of 146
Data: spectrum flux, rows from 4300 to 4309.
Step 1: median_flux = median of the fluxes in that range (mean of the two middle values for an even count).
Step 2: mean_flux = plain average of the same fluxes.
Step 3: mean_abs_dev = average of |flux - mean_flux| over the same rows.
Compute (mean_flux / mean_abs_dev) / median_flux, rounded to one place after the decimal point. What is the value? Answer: 1.0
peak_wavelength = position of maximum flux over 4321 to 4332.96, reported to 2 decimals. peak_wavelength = 4331.47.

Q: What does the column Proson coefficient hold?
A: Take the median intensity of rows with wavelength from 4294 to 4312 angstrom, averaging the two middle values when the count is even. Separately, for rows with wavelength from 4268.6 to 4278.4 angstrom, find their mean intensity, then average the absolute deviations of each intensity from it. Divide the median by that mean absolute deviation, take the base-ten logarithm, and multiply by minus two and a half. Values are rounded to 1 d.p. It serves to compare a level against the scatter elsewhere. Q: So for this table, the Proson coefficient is -1.7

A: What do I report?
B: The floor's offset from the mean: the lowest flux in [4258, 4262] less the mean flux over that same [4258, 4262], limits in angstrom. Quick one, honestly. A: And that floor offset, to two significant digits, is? -2.2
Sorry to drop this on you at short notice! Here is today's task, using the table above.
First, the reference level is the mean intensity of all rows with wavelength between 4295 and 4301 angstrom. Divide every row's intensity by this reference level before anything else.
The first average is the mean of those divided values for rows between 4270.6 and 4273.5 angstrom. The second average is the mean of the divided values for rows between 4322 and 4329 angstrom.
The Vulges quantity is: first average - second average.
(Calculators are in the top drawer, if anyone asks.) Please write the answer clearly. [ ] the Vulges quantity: 0.1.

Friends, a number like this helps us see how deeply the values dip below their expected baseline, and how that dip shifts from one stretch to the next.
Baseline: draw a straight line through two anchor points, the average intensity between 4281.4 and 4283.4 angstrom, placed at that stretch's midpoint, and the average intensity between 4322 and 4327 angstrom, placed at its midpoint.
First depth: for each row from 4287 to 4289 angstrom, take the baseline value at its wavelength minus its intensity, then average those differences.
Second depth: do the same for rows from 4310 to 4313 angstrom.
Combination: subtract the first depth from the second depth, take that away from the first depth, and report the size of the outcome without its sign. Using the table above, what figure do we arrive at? 1.7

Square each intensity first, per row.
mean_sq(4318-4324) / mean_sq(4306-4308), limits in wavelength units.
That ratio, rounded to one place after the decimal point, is 1.5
